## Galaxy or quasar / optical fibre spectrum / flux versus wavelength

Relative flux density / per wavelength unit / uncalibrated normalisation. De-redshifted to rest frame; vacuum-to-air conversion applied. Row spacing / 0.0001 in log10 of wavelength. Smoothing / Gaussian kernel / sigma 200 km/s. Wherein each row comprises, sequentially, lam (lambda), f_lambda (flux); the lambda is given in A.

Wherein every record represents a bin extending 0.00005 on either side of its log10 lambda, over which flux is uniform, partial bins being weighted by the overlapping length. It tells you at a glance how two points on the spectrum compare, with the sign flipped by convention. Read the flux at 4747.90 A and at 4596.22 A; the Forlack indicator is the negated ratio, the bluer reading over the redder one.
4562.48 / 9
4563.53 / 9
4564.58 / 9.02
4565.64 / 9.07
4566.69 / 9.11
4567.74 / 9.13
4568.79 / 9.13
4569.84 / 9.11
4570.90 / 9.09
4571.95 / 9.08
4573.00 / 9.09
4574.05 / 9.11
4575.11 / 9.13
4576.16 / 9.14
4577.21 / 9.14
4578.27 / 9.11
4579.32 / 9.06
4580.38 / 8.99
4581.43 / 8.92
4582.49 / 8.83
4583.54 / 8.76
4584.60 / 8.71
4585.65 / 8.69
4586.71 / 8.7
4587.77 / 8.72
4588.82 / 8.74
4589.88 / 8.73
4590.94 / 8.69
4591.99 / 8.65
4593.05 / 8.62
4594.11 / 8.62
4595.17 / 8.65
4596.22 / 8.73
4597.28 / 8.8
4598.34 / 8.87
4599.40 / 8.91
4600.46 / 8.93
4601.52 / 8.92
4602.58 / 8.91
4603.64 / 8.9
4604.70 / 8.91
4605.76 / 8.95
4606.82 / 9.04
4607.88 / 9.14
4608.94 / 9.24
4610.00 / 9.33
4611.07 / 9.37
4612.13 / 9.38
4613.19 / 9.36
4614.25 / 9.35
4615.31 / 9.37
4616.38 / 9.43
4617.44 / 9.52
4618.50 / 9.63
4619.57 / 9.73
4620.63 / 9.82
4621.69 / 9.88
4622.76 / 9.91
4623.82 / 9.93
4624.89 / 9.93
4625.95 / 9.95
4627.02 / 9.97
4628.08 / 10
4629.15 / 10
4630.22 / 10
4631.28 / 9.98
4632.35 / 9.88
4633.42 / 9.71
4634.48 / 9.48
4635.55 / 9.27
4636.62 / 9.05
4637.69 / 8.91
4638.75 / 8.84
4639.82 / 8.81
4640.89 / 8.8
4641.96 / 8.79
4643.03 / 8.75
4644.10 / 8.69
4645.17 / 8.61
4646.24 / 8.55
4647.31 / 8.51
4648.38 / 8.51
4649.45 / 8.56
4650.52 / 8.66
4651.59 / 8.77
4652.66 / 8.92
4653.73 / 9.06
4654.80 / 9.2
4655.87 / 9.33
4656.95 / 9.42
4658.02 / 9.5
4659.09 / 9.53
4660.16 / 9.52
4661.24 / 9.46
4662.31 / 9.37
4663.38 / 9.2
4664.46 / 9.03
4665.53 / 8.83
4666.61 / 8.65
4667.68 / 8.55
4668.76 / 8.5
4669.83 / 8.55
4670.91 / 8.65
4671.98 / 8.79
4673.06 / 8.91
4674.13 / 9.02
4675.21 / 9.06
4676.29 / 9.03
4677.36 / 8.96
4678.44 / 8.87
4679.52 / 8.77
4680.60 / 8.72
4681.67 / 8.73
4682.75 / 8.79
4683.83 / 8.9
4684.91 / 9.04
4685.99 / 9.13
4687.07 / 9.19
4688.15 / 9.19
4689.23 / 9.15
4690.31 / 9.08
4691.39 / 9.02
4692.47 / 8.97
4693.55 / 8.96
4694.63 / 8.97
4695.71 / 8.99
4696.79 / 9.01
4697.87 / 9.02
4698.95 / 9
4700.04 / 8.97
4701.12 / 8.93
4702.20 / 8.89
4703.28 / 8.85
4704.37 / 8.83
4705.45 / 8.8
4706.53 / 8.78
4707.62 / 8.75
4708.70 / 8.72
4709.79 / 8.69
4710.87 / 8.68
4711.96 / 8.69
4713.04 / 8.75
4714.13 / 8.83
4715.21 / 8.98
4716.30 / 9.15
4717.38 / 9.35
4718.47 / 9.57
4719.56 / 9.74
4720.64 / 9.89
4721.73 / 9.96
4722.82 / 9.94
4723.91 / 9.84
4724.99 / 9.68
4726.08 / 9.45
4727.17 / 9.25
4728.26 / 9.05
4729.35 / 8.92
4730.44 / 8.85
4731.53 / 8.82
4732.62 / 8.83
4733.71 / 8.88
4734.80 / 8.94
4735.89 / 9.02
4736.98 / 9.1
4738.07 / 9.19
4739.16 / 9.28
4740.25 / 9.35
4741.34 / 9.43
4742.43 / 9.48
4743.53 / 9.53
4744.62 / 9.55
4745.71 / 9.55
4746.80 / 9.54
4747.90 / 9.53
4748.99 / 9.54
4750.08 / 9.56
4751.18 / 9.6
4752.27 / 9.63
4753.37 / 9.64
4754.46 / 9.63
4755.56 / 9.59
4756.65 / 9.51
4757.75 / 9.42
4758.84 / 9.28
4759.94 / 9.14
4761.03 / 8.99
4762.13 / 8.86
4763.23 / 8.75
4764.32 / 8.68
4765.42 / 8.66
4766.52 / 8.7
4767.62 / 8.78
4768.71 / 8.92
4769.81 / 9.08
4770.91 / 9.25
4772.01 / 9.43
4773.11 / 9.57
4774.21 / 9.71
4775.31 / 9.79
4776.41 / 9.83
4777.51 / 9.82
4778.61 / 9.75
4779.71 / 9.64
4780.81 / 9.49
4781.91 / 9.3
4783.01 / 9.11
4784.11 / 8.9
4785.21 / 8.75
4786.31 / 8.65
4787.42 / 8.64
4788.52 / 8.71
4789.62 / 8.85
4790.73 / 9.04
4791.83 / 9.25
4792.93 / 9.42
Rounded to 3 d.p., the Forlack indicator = -0.916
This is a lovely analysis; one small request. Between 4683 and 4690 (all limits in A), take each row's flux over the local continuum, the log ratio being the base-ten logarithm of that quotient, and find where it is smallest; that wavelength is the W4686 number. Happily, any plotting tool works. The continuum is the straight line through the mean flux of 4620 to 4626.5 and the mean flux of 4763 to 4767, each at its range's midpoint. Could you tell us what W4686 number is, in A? 4683.83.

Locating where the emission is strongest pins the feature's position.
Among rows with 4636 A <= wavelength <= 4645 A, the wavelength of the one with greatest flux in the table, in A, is 4636.62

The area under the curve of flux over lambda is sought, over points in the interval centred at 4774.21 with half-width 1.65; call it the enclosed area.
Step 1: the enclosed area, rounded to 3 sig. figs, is 32.0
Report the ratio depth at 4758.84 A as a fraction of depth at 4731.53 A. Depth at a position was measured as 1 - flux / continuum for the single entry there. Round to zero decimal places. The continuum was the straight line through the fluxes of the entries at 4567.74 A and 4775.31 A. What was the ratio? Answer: 1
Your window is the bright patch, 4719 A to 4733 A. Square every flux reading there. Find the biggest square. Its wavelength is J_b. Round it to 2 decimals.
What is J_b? 4721.73 A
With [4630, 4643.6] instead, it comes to 4630.22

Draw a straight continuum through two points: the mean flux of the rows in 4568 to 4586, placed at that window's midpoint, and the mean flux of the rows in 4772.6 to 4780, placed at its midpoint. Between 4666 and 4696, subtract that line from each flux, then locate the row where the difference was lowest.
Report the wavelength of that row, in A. 4668.76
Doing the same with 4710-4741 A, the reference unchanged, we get 4710.87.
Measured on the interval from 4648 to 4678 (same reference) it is 4668.76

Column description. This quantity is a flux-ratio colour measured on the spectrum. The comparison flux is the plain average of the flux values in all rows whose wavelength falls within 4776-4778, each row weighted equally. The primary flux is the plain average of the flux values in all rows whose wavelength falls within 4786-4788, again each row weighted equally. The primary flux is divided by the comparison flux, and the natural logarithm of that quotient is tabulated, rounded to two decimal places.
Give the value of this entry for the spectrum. -0.13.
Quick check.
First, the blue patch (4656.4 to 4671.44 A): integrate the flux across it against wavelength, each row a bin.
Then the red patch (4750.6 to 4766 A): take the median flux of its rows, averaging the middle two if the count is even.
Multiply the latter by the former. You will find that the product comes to 1273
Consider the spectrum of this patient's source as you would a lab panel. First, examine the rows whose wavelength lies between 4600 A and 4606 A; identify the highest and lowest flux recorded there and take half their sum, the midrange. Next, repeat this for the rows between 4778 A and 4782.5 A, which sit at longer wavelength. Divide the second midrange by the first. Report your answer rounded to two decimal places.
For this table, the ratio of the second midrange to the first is 1.07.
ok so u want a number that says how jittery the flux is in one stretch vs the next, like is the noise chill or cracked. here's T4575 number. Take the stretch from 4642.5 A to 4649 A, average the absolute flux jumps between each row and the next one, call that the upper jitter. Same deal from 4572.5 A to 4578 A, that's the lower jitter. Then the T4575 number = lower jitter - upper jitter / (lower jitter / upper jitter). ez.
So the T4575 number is -0.17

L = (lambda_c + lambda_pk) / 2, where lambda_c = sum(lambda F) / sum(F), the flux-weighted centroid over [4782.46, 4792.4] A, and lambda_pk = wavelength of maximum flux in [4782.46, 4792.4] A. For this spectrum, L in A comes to 4789.6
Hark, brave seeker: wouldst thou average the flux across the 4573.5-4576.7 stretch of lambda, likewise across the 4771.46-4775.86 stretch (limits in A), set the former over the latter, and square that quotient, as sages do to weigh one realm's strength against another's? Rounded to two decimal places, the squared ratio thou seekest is 0.90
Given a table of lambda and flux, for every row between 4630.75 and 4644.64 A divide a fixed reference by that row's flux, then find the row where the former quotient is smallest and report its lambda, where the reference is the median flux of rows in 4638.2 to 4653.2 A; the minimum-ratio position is 4631.28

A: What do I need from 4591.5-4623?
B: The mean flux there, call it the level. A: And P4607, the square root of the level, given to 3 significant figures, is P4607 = 3.03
